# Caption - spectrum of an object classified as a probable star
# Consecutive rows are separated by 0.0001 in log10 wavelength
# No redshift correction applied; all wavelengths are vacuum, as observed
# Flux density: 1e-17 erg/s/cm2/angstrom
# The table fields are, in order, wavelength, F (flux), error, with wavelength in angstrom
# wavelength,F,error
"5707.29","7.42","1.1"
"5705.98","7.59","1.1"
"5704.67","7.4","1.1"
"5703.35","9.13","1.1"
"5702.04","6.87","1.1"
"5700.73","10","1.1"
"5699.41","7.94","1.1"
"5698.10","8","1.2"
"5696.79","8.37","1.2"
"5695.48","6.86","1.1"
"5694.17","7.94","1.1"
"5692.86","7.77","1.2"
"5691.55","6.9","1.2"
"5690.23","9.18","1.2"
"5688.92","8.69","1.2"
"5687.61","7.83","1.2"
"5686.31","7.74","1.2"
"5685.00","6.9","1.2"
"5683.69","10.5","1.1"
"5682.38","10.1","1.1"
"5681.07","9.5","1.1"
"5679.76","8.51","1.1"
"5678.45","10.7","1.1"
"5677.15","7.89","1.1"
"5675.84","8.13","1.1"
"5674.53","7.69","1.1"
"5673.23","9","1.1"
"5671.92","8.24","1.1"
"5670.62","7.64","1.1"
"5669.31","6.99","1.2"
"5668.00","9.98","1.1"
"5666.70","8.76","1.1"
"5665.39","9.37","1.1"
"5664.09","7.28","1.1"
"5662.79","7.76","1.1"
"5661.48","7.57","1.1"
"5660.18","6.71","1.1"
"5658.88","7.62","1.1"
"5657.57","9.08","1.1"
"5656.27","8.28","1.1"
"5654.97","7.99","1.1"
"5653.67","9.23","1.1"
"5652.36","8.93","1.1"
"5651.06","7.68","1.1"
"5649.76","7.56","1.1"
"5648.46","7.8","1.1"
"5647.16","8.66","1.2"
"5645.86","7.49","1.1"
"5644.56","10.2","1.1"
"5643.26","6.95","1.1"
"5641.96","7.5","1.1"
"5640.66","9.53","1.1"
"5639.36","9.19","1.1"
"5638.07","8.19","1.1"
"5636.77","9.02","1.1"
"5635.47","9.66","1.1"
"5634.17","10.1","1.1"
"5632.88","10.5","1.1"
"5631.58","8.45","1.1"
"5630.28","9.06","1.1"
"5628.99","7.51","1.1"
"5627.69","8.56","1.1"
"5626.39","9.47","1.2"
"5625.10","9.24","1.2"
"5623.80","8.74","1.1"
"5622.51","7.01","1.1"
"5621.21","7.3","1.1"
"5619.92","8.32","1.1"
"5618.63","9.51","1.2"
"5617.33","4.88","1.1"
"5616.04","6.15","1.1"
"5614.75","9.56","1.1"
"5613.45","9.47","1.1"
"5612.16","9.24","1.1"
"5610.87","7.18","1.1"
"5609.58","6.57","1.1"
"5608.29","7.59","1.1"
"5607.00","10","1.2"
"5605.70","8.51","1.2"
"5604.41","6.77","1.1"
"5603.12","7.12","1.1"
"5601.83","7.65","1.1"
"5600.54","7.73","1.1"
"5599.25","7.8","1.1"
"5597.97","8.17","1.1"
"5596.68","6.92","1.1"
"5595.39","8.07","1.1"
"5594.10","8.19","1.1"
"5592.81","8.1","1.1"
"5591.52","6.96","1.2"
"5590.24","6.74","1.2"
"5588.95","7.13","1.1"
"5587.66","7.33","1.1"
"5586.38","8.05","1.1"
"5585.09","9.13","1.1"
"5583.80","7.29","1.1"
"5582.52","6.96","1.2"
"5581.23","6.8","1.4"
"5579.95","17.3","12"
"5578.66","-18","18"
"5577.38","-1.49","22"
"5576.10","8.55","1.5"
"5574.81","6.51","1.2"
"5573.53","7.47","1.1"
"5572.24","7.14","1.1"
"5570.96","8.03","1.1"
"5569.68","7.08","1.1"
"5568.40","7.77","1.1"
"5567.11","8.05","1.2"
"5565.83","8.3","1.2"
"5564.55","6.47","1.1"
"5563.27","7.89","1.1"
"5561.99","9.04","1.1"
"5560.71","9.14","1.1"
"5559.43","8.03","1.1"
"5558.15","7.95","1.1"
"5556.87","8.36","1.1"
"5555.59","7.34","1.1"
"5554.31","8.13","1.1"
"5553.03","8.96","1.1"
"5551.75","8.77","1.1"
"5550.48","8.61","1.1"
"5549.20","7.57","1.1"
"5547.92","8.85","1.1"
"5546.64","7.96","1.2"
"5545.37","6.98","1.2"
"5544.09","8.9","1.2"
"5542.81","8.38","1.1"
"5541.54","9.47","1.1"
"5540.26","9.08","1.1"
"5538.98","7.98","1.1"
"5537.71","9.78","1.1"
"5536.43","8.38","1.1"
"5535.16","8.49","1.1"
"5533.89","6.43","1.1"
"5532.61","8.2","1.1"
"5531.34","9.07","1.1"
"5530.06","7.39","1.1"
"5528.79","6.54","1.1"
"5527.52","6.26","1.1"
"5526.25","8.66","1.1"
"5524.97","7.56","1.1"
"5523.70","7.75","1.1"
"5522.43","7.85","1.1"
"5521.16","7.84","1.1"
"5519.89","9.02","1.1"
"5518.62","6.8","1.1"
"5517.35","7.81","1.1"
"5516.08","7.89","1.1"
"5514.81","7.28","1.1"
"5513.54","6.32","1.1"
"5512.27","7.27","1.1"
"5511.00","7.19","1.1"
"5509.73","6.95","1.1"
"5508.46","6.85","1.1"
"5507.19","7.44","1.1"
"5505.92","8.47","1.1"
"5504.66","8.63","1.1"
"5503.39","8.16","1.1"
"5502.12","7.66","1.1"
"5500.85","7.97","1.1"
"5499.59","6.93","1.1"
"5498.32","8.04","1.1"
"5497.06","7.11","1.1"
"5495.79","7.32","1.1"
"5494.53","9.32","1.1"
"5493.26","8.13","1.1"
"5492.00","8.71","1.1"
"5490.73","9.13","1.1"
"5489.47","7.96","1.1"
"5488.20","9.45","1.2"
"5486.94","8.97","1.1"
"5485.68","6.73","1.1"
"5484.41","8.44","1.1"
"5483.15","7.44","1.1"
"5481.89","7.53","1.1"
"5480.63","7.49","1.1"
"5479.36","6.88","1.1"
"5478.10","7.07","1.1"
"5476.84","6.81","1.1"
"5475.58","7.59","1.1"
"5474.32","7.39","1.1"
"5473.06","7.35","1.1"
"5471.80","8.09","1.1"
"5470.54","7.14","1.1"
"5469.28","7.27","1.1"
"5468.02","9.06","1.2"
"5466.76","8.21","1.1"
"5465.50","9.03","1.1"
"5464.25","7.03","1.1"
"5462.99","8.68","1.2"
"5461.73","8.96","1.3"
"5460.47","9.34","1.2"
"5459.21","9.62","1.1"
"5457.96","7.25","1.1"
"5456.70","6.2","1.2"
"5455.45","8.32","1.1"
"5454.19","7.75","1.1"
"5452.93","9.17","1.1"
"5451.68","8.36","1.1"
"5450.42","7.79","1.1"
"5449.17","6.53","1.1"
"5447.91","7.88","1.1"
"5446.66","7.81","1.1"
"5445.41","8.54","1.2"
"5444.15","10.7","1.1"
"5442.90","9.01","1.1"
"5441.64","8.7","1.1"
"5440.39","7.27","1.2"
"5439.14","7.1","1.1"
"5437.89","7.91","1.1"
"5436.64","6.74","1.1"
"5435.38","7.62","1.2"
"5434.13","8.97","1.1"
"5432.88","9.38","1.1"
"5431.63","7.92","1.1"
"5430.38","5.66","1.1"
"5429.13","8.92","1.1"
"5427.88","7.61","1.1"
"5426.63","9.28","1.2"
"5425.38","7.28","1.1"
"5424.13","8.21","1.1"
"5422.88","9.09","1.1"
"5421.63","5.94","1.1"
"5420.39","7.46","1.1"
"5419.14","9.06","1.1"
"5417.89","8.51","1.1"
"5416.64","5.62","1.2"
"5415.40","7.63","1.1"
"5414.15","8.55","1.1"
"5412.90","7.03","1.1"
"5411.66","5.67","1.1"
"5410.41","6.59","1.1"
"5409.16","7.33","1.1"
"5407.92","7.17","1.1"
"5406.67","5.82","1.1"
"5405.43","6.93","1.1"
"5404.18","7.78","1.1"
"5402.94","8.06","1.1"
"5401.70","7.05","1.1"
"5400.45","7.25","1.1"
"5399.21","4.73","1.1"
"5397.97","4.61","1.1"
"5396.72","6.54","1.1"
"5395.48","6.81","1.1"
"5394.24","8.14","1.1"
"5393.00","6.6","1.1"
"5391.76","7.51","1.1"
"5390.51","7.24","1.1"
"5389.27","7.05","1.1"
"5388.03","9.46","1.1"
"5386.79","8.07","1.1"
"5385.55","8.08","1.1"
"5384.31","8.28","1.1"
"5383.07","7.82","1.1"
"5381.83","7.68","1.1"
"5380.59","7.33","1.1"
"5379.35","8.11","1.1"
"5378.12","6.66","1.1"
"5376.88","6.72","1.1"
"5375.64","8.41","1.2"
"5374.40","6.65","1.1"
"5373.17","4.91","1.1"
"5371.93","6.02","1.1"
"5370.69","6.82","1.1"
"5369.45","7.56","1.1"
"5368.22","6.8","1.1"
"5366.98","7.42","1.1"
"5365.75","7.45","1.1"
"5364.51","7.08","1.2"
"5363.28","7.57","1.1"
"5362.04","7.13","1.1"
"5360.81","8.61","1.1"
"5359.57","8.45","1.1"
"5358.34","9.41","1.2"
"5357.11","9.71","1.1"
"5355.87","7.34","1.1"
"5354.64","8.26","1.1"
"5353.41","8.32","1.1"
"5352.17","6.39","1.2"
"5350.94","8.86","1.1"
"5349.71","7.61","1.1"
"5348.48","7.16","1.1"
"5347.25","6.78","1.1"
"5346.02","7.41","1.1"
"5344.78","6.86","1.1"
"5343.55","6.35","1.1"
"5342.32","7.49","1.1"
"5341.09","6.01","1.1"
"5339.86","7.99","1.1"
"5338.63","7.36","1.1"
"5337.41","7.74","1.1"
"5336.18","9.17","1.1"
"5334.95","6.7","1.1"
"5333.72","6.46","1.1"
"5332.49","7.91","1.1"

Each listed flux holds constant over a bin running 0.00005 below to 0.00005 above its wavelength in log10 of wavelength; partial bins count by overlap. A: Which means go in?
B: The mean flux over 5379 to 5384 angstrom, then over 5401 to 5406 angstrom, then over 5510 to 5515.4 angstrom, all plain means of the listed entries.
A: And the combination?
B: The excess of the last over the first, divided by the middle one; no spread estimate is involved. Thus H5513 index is -0.10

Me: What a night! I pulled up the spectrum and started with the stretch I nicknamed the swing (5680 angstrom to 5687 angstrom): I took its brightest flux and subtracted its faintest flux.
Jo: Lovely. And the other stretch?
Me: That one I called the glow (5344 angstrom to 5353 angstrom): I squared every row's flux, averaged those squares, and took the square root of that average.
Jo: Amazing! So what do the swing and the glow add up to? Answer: 10.9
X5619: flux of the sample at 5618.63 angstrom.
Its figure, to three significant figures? 9.51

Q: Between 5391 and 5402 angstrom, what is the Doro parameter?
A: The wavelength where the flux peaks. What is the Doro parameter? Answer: 5394.24 angstrom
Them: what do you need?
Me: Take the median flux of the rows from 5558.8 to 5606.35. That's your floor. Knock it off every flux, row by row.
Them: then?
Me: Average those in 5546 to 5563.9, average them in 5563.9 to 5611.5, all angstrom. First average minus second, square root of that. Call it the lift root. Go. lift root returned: 1.2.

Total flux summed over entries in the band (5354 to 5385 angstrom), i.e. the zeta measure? 188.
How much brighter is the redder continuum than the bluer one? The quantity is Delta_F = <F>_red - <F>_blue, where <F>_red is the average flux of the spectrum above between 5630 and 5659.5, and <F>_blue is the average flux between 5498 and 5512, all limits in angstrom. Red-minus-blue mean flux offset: 1.0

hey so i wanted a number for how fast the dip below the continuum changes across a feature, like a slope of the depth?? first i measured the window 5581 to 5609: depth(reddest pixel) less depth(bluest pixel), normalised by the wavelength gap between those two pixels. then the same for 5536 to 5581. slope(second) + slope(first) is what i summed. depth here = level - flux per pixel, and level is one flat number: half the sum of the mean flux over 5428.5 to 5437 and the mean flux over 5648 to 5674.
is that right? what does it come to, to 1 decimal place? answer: -0.2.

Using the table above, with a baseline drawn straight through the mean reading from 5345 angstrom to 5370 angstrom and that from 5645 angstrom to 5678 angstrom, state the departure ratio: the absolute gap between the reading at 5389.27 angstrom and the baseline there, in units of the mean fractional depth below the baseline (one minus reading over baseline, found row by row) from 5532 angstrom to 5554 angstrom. -15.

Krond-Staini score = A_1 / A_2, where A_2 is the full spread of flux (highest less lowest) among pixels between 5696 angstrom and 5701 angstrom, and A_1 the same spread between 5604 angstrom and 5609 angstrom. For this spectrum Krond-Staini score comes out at 1.6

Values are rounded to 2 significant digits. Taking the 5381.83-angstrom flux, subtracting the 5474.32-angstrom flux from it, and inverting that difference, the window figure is 3.4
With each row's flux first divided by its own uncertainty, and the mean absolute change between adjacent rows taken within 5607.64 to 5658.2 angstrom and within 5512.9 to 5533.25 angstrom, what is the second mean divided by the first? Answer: 0.88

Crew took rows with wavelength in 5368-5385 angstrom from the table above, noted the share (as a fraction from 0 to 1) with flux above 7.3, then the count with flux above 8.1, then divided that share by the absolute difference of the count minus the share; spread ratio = 0.20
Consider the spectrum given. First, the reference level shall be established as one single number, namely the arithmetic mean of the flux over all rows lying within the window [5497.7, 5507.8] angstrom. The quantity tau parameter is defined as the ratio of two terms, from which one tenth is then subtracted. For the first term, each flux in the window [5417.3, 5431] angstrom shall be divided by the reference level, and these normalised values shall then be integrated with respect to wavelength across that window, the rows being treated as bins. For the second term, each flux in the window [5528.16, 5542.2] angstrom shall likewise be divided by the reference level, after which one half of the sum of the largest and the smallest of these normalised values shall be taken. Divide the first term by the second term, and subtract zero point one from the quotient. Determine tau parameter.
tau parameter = 13.3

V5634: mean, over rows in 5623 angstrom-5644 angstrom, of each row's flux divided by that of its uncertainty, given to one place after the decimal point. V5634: 8.0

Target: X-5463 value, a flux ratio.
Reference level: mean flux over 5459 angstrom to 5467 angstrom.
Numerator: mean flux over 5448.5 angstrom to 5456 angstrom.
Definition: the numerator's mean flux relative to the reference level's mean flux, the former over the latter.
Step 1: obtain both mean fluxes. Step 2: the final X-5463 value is 0.92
